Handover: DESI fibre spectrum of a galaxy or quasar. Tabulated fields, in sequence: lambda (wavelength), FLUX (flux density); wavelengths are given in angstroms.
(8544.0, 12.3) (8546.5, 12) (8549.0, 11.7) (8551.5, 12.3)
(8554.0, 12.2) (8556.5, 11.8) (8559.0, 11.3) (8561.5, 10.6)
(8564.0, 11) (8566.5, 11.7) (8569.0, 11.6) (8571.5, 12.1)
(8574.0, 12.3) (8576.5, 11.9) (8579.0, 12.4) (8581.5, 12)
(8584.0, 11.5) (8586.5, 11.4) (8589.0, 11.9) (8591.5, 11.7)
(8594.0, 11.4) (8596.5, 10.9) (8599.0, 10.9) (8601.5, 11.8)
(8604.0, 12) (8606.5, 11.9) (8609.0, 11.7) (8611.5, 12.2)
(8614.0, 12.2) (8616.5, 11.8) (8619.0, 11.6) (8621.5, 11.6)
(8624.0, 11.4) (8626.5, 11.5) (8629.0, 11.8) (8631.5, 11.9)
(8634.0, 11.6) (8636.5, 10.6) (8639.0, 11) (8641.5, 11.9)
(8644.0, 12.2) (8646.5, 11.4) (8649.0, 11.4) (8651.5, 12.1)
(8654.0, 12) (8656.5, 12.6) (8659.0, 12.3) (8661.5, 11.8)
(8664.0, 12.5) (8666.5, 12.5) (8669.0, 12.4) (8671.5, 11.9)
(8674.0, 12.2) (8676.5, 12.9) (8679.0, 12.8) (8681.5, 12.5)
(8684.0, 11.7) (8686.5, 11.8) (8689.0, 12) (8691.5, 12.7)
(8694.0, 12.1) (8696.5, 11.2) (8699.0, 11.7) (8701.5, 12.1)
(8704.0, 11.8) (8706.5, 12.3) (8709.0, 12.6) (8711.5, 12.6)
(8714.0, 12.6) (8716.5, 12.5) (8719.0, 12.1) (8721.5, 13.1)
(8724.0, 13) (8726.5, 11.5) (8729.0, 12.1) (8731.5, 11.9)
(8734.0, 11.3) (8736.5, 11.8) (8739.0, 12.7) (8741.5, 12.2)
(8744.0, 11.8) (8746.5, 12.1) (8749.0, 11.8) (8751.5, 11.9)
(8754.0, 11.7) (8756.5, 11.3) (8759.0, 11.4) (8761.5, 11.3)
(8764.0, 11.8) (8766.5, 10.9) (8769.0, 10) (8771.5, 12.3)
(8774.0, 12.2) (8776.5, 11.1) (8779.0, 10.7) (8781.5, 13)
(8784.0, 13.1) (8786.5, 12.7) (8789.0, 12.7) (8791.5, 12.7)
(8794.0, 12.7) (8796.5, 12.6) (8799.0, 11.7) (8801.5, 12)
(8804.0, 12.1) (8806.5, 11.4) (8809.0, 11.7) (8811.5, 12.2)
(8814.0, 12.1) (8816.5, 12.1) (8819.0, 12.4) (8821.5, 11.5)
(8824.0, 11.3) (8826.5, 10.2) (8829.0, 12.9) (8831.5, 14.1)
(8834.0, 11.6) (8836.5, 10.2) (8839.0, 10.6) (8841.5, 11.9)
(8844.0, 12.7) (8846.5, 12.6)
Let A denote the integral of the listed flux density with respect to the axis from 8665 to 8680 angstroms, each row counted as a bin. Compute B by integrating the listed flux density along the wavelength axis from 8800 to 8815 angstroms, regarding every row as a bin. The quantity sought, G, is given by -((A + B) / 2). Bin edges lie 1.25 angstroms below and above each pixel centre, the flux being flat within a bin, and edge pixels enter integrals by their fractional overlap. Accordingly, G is -183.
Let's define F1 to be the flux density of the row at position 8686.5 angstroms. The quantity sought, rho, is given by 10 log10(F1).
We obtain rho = 10.7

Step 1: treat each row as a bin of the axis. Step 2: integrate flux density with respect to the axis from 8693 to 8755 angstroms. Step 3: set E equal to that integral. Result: 750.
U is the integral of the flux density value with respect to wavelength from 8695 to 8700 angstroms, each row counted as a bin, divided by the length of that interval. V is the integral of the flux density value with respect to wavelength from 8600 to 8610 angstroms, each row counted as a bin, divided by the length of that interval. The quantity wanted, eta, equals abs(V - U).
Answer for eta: 0.36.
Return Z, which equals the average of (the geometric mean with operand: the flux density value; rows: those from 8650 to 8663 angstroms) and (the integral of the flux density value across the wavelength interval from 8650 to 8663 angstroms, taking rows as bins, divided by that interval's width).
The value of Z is 12.2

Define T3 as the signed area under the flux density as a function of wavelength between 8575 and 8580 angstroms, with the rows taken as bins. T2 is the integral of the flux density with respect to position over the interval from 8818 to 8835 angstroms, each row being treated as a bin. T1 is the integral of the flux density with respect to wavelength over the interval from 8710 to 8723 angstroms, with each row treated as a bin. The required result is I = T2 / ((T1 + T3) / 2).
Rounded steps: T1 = 164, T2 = 204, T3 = 61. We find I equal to 1.82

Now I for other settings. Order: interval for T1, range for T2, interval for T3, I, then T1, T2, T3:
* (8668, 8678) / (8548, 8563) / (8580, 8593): 1.27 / 124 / 175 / 152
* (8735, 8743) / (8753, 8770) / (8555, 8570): 1.42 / 98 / 191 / 170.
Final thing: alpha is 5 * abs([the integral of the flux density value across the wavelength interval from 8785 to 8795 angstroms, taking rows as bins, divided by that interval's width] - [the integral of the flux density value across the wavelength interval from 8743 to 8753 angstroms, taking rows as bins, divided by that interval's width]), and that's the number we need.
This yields 4.1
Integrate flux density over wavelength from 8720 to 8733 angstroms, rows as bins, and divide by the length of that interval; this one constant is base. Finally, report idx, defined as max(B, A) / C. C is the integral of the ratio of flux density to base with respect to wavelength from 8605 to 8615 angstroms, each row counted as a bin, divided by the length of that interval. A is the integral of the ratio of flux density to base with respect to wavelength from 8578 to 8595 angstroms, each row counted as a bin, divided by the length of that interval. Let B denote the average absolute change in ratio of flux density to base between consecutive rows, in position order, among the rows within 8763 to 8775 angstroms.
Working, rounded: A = 0.956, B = 0.09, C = 0.98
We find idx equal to 0.98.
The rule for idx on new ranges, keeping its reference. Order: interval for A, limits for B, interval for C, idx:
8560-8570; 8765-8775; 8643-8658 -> 0.94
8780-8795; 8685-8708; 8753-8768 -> 1.12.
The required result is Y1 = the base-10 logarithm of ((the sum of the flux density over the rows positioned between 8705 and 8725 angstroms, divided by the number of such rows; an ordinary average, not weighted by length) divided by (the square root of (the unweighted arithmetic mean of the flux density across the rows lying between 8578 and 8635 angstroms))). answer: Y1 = 0.566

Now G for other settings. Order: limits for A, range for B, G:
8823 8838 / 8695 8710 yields -177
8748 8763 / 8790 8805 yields -179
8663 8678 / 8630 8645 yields -179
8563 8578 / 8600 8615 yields -178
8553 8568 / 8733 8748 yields -176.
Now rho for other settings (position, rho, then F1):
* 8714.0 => 11.0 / 12.6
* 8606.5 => 10.8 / 11.9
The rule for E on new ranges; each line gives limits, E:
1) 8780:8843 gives 760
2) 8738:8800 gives 740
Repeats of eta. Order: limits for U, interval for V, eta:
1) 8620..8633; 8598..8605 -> 0.06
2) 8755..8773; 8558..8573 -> 0.10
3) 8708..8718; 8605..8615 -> 0.57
